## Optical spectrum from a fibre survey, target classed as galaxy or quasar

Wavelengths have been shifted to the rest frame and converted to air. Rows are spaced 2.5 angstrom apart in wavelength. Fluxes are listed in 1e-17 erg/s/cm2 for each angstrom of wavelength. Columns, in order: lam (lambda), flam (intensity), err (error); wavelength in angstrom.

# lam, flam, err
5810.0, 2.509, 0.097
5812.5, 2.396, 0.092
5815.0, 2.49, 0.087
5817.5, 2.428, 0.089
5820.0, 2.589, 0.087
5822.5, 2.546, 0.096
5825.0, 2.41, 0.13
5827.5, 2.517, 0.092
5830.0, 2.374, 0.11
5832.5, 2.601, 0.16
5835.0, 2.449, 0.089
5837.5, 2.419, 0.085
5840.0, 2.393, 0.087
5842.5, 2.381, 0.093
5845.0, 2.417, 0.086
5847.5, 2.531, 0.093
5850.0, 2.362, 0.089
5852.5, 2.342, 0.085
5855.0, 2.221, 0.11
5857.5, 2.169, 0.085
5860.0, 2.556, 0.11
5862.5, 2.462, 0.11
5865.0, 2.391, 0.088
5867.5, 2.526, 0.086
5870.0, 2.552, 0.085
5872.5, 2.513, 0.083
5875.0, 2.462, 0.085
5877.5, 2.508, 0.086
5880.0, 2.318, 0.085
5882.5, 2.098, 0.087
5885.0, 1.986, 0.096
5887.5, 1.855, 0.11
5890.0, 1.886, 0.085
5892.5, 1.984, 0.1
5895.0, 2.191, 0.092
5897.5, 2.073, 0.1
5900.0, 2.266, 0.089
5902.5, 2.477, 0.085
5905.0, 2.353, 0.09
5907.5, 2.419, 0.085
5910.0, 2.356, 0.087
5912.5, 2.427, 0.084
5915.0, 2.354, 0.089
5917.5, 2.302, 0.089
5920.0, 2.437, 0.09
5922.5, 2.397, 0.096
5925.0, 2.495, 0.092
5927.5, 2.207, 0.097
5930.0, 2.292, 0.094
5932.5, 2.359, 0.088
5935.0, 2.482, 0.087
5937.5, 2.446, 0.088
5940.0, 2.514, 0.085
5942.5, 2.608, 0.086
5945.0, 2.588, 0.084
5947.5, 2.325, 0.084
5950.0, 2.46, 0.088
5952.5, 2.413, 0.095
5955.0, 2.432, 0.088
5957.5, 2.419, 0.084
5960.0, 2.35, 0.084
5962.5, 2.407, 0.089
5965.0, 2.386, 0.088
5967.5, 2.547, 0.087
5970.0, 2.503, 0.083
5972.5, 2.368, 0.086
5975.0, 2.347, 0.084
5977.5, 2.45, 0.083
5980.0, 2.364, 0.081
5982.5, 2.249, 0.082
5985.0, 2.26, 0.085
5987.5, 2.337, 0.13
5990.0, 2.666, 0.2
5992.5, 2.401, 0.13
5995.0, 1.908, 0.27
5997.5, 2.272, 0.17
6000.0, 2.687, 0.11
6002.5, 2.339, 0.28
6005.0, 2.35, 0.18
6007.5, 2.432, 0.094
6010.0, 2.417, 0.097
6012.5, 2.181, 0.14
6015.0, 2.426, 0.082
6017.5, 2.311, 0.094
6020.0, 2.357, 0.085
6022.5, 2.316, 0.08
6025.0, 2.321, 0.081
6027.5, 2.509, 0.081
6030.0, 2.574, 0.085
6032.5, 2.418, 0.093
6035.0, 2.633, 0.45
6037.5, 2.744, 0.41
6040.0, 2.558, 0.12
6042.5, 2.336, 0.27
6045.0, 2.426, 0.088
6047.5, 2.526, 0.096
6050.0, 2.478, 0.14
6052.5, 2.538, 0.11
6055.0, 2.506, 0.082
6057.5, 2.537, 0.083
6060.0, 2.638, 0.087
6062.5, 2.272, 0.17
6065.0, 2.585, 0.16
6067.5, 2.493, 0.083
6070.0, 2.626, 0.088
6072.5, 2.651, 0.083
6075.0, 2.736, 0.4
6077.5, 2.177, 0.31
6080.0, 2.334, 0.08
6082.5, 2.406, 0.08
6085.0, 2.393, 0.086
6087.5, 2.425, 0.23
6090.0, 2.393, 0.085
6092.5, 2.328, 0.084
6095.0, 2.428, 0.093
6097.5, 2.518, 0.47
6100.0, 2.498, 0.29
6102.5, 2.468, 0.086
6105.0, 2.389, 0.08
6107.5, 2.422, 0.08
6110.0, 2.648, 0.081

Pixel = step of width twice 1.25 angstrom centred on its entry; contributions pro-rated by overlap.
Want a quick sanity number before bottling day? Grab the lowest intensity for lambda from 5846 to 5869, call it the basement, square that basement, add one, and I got 5.7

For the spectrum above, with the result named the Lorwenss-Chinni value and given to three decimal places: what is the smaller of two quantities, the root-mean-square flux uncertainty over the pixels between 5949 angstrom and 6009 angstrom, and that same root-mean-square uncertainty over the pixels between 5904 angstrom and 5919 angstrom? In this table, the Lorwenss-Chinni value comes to 0.087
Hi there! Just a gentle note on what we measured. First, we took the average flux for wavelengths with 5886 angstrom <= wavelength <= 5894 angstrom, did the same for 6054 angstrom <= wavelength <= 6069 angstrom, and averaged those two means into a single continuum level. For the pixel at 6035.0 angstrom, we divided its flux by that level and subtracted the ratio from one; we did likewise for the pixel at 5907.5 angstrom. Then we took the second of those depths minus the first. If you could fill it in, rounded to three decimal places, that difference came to 0.097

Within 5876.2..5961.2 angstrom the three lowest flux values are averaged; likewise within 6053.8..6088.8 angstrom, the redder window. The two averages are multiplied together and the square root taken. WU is 2.08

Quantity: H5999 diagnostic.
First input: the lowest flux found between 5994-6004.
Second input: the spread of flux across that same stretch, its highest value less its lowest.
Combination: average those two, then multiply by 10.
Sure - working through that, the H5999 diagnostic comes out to 13.4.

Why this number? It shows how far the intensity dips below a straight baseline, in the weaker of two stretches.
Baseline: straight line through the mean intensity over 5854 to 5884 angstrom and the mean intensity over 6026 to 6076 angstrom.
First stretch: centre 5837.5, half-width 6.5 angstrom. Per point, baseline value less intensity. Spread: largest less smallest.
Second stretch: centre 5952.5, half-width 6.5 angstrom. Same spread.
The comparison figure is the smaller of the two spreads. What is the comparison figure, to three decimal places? 0.133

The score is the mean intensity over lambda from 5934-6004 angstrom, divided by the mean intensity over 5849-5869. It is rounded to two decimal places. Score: 1.01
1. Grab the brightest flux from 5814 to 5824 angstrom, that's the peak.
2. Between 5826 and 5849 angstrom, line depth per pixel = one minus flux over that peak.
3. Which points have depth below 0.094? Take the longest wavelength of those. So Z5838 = 5847.5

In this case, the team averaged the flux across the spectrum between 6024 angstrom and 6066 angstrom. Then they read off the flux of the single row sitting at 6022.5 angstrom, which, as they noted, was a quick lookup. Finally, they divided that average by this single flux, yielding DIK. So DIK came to 1.08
